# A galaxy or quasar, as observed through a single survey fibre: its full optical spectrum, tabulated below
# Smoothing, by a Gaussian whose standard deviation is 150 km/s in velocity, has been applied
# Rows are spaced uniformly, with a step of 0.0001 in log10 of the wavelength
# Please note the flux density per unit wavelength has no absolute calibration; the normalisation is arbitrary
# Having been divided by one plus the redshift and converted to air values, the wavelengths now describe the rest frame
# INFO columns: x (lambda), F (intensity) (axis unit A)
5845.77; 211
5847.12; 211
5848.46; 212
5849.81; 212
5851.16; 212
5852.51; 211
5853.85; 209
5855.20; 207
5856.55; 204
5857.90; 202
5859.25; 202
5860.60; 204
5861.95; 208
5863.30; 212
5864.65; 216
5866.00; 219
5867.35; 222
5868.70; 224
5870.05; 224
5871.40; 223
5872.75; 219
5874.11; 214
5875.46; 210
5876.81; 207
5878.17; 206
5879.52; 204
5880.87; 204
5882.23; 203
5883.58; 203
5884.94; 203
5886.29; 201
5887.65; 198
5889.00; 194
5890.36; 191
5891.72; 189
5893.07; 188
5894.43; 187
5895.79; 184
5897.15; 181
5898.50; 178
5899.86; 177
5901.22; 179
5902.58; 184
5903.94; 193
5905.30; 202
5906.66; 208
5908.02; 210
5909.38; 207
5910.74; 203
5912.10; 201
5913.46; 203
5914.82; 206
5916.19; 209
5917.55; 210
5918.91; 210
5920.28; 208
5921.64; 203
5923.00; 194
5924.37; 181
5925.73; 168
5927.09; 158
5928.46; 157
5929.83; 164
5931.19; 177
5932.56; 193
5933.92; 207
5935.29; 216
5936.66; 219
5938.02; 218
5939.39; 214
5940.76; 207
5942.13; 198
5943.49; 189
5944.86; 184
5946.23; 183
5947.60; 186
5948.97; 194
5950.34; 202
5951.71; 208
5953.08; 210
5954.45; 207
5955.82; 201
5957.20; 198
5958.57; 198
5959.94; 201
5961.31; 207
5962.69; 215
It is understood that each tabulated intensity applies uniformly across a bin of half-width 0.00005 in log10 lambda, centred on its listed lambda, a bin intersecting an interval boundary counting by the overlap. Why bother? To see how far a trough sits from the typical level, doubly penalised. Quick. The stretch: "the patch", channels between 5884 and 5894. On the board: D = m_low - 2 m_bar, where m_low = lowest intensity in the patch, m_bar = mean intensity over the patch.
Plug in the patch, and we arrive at -202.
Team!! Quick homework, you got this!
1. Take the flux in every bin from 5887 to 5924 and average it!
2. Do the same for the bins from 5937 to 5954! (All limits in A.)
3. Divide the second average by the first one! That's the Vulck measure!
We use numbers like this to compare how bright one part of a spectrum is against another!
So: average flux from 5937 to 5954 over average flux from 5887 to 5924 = 1.02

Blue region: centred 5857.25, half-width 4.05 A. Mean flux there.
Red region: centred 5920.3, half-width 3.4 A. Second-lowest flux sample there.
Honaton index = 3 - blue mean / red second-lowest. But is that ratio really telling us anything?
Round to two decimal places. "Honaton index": 1.99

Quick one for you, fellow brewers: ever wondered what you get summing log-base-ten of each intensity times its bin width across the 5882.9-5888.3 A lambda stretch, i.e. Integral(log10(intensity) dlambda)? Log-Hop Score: 12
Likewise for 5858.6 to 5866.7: 19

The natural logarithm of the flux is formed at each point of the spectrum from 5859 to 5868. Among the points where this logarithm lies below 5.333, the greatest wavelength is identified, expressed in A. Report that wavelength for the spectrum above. 5860.60 A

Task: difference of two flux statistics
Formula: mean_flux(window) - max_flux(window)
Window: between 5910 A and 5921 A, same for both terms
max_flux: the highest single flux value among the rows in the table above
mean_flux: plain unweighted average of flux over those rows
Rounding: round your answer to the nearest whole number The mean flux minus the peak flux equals -4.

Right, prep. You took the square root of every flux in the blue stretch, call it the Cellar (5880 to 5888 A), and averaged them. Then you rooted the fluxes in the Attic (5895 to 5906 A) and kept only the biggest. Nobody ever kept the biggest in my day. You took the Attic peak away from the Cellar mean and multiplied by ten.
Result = 0.0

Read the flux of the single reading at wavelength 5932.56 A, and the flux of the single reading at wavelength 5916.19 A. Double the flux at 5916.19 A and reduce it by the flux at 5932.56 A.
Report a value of 225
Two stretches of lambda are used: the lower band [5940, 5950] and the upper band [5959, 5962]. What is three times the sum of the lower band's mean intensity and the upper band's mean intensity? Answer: 1187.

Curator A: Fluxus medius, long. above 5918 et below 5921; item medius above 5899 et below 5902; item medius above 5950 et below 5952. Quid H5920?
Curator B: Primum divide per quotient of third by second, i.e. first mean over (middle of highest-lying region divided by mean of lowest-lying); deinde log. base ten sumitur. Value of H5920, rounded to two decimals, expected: 2.26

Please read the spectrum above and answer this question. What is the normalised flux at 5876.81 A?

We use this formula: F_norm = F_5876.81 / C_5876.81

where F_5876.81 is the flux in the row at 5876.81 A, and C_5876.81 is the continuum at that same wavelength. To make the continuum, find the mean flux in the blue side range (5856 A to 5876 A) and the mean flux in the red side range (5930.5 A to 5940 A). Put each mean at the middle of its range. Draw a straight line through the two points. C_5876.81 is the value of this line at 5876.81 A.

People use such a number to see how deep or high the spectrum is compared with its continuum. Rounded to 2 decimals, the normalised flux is 0.97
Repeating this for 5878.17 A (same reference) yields 0.97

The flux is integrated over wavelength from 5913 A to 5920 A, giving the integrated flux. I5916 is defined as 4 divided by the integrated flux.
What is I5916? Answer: 0.0028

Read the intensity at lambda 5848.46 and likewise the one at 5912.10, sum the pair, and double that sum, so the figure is 826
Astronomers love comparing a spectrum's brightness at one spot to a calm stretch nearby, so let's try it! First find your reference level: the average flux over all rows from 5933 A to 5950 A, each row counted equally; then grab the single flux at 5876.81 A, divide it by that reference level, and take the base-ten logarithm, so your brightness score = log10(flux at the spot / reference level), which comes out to 0.012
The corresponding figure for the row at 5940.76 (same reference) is 0.012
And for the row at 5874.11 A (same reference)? 0.027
